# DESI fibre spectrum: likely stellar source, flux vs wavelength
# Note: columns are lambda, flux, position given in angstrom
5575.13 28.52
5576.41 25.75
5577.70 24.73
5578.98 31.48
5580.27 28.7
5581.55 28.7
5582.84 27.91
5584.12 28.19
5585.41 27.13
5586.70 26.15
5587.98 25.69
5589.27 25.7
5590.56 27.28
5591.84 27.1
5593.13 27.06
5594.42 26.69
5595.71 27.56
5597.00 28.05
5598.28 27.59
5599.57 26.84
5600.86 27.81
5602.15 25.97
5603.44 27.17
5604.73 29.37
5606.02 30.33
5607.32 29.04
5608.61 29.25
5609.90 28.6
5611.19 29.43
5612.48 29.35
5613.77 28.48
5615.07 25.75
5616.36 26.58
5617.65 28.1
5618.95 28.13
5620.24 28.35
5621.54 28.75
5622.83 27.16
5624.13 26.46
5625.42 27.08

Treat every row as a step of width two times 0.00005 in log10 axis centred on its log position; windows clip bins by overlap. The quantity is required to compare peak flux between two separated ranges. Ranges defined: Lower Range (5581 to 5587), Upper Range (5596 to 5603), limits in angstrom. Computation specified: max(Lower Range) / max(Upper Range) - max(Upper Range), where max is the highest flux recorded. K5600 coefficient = -27.0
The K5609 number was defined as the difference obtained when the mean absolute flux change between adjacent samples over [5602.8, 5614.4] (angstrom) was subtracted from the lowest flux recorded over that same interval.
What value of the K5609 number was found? 26.3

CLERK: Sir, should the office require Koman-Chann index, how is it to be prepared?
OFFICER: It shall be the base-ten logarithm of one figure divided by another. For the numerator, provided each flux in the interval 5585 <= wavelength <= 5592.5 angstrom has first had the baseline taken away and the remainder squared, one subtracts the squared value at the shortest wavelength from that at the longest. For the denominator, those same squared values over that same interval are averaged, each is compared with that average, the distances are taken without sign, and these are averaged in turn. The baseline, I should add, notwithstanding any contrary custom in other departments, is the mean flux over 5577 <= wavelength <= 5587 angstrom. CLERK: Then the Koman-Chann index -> -1.6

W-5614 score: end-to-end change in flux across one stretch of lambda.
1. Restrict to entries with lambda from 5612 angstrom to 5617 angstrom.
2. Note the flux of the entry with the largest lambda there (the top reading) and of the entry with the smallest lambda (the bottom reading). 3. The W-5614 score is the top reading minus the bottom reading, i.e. -2.8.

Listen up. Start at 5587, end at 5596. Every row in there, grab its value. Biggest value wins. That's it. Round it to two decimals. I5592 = 27.56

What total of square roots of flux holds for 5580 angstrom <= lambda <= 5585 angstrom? 21.3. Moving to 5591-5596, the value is 20.8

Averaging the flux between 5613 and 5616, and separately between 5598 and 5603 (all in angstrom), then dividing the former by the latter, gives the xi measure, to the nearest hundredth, 1.00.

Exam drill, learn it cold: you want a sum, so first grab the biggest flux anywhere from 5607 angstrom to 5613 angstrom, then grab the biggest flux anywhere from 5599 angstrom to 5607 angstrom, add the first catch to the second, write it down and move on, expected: 59.8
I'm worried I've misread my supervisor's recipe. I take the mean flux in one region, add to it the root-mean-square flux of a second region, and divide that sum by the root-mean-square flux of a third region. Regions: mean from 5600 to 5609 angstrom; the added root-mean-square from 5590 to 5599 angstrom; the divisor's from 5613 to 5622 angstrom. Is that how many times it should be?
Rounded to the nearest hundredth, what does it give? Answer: 2.01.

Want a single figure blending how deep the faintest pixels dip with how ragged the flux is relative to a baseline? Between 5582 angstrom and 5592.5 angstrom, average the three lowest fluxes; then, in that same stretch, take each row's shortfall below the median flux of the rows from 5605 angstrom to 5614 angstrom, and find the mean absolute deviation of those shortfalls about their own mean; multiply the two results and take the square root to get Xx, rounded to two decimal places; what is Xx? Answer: 4.51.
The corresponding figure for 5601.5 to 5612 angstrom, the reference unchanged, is 5.35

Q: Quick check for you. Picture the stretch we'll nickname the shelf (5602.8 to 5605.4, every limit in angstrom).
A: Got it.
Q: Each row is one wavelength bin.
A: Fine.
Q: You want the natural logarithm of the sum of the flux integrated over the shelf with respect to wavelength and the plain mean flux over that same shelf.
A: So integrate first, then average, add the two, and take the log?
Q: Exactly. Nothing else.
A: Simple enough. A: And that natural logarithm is 4.62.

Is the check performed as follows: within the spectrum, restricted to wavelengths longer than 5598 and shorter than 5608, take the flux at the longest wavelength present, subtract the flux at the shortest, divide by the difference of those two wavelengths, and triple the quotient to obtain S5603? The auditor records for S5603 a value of 0.48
